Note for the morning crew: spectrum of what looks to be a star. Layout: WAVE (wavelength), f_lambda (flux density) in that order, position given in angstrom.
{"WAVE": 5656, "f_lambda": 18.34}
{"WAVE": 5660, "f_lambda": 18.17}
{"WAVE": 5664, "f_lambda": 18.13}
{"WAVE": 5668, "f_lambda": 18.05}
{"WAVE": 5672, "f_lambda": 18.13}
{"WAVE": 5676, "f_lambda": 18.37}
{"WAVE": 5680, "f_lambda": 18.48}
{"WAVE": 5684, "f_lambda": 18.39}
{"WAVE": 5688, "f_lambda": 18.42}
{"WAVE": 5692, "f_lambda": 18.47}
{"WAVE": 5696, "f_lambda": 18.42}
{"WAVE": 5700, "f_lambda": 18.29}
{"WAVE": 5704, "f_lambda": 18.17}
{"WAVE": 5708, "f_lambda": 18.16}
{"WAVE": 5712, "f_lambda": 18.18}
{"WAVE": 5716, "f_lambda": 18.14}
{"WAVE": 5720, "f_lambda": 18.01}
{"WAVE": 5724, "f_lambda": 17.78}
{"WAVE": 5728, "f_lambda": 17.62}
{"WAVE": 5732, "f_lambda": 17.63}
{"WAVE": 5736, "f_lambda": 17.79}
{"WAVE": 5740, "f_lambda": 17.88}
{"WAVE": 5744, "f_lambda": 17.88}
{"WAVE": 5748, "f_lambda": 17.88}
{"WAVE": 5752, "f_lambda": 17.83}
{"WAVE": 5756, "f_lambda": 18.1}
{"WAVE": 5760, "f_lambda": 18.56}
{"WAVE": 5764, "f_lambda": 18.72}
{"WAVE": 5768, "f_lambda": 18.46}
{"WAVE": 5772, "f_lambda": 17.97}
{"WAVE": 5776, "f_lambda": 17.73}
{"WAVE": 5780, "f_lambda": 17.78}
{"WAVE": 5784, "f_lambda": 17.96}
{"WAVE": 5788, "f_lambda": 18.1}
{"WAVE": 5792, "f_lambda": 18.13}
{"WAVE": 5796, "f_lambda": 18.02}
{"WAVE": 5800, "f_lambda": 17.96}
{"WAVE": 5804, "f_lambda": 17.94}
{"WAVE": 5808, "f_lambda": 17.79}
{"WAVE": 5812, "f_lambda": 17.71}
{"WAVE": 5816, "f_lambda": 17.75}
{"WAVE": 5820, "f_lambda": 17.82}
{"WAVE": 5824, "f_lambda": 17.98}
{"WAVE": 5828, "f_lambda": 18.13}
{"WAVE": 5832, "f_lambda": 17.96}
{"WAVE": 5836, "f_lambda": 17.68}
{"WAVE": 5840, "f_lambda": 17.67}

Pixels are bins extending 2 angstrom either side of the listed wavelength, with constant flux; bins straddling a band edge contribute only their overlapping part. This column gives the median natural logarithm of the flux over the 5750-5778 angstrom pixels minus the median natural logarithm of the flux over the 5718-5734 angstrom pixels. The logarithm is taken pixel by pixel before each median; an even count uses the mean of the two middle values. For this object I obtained 0.022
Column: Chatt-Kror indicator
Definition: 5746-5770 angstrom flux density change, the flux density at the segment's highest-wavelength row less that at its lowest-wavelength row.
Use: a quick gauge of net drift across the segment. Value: 0.58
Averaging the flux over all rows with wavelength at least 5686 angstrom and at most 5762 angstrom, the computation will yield 18.1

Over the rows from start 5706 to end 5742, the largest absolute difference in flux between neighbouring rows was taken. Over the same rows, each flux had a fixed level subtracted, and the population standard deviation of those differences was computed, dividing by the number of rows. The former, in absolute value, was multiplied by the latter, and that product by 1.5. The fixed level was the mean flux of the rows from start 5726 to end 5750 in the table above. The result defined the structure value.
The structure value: 0.072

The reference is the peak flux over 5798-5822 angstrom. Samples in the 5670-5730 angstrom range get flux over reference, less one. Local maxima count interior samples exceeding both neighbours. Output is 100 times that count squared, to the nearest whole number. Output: 900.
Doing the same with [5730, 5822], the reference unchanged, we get 400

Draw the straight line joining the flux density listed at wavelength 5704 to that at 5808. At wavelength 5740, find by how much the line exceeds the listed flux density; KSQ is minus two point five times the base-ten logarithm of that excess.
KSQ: 2.0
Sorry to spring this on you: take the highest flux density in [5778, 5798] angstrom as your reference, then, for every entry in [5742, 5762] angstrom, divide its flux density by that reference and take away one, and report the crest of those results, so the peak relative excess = 0.024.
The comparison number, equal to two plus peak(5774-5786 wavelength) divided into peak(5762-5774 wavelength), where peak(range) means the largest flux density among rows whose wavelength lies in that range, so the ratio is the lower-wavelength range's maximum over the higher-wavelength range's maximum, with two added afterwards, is 3.042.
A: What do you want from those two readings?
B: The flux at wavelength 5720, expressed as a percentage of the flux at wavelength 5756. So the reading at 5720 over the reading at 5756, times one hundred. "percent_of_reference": 99.5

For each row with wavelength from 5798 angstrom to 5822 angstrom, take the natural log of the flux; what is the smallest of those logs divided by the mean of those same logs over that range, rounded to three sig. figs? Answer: 0.998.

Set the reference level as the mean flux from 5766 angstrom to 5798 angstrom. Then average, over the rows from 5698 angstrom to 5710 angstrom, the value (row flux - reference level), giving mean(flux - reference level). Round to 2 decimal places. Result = 0.19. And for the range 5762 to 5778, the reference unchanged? 0.20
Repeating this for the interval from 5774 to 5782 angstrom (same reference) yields -0.26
